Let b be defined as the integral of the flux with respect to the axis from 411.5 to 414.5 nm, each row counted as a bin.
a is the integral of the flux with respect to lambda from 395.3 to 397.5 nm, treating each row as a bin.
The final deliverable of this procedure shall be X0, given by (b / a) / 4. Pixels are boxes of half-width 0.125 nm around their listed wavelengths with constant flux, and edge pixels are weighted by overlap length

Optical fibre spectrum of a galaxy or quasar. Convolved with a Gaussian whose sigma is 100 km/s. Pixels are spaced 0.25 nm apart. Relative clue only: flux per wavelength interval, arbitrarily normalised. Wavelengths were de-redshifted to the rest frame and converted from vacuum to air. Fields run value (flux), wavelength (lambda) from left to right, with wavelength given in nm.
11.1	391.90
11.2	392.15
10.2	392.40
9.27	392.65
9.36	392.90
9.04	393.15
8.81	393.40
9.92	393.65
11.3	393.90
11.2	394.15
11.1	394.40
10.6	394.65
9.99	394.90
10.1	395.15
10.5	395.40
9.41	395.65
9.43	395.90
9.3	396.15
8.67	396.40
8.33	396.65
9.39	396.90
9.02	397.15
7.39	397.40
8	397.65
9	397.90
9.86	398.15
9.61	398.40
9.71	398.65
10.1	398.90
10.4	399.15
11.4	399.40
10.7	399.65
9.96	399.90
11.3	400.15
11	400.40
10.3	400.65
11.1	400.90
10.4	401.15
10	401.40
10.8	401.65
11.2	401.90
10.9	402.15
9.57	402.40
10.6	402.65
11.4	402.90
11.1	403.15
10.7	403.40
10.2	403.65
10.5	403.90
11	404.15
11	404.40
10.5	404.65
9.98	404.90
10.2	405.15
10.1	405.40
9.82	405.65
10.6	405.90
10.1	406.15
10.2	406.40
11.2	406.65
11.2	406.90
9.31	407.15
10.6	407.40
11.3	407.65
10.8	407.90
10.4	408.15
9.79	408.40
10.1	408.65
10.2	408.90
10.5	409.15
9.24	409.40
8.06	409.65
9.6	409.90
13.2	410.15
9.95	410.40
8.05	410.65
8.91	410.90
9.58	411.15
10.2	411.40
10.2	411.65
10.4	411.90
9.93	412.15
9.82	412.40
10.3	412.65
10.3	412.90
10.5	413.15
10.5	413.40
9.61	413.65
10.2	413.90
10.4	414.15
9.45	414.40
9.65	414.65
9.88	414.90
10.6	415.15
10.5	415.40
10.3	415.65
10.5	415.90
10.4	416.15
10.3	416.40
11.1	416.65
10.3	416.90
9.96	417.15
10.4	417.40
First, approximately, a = 20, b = 30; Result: 0.4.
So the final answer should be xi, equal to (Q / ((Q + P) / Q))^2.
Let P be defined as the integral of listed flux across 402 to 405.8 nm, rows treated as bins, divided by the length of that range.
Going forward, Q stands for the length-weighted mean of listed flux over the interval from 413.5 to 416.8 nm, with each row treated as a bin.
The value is 25.4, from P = 10.5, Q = 10.2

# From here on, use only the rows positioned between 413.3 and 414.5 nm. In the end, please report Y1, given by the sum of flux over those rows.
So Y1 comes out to 50.2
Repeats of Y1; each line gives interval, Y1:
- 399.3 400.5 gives 54.4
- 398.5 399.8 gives 52.3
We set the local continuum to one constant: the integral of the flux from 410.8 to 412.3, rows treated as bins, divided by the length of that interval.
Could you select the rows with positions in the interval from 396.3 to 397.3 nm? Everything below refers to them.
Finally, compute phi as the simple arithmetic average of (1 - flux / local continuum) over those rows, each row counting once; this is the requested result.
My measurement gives 0.10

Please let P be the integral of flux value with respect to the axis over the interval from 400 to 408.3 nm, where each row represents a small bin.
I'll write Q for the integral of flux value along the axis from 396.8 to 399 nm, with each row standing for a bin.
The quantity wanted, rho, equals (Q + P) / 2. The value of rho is 54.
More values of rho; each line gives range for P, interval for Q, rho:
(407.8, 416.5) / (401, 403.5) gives 57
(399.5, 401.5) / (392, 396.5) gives 33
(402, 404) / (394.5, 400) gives 37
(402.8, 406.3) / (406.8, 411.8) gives 44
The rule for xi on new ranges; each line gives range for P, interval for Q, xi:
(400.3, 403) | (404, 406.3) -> 26.1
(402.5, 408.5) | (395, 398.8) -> 18.4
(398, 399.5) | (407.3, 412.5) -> 24.9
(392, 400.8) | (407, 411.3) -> 25.2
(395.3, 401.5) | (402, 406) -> 29.7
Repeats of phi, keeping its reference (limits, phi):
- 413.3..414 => -0.02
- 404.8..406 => -0.03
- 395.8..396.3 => 0.05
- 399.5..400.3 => -0.08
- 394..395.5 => -0.07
